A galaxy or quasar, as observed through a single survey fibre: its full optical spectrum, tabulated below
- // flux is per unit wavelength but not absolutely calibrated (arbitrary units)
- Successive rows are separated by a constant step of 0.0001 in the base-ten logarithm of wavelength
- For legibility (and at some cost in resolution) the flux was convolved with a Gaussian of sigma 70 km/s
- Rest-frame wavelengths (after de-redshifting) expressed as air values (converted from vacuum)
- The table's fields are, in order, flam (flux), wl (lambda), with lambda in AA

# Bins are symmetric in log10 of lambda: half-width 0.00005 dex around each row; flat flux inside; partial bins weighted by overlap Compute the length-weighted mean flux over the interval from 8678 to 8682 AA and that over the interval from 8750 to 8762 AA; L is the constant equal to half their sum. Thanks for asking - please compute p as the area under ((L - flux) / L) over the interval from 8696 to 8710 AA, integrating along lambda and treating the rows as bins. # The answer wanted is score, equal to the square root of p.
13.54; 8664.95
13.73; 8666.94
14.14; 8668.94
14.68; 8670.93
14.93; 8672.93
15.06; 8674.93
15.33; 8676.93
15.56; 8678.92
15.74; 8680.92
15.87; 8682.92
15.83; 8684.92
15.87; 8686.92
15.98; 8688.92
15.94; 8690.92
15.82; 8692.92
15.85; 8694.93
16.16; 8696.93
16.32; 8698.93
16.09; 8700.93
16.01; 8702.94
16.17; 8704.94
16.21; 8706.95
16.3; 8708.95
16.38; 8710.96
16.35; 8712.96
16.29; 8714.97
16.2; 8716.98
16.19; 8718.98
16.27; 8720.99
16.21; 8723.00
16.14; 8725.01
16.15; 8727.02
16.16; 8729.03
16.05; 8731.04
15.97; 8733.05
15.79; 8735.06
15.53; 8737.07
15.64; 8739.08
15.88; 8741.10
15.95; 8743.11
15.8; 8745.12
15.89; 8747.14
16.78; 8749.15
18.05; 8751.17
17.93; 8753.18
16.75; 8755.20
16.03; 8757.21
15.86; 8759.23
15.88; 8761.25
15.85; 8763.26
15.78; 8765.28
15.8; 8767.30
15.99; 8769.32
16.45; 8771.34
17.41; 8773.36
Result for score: 0.14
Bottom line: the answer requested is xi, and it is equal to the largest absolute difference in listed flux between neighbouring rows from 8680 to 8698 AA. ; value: 0.31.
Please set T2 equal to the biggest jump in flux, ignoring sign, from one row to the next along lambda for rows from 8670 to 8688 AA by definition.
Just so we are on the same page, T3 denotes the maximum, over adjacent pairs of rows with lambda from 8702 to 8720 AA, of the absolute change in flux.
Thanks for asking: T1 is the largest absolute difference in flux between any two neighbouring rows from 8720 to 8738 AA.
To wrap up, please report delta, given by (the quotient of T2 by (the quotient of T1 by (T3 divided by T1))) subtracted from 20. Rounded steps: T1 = 0.26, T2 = 0.3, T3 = 0.16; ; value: 19.4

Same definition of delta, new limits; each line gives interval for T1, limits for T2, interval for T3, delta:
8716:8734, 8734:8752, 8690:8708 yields -12.5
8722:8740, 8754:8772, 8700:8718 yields 18.3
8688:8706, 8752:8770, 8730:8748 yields 16.8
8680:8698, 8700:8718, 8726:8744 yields 19.6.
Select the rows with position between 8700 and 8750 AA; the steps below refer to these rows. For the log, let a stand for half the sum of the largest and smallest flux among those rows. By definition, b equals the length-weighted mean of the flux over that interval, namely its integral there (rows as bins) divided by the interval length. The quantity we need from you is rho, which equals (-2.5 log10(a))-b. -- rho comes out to -19.1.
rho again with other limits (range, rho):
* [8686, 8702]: -19.0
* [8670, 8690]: -18.5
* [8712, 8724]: -19.3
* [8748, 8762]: -19.8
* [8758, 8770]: -18.9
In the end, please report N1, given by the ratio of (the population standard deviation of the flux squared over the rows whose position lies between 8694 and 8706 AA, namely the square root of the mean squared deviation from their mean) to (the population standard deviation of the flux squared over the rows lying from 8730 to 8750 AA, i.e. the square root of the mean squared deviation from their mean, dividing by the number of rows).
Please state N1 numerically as 0.5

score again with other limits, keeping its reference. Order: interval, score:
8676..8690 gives 0.63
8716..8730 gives 0.12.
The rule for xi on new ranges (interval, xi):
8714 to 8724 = 0.09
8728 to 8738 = 0.26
